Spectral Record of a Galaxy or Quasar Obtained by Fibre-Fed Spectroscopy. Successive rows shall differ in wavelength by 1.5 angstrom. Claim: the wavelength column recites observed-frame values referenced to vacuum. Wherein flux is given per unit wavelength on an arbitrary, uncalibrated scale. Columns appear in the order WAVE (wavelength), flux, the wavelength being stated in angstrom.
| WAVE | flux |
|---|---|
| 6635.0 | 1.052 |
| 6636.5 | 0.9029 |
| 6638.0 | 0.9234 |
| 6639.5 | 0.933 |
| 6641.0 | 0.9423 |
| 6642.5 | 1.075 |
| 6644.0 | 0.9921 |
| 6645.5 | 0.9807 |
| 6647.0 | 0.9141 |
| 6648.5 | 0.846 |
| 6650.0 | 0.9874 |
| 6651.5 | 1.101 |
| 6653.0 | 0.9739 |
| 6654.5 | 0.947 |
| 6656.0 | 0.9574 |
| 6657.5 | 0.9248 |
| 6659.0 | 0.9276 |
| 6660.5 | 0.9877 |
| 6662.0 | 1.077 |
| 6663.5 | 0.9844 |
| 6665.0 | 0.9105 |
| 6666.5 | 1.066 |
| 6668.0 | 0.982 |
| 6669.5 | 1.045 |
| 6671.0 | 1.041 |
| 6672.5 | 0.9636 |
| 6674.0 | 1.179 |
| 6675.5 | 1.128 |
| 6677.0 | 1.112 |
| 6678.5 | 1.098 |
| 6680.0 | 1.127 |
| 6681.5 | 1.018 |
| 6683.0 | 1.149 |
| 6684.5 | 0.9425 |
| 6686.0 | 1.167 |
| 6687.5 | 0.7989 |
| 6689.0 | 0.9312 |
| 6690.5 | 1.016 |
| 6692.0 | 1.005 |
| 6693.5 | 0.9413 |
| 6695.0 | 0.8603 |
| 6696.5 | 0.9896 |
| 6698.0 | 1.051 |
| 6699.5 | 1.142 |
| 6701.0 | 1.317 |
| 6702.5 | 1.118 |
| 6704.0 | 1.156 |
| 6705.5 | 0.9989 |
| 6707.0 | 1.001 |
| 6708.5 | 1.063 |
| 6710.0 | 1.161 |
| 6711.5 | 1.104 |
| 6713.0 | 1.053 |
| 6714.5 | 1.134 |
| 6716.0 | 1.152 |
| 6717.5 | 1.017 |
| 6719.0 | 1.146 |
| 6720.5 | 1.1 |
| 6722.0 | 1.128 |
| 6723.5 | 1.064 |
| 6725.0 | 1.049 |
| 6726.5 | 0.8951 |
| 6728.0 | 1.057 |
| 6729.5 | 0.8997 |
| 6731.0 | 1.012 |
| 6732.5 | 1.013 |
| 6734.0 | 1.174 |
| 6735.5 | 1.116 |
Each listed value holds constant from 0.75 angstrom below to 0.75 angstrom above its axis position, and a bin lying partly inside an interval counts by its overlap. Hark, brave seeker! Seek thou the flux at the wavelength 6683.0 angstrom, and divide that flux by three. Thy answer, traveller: 0.38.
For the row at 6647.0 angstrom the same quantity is 0.30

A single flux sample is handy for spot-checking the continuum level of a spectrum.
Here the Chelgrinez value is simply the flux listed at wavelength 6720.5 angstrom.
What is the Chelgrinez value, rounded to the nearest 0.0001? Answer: 1.1000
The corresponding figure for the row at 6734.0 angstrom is 1.1740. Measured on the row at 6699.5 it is 1.1420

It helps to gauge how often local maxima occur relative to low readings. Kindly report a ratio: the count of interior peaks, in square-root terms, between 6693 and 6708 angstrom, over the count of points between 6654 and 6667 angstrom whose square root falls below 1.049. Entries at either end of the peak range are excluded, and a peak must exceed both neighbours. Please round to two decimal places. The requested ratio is 0.22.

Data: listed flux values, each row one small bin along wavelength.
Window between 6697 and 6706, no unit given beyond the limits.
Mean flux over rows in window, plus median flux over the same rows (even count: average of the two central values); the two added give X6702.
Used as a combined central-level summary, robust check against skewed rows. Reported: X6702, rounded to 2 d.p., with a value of 2.26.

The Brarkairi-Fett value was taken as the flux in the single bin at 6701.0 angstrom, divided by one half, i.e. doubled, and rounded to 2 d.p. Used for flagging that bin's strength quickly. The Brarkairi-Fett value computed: 2.63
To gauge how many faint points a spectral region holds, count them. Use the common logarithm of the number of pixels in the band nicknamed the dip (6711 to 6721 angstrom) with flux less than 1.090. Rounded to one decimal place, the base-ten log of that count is 0.3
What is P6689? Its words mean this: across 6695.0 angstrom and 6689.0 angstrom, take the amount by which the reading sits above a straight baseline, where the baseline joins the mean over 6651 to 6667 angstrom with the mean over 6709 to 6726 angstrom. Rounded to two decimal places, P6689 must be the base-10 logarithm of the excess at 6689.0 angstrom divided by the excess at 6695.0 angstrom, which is -0.24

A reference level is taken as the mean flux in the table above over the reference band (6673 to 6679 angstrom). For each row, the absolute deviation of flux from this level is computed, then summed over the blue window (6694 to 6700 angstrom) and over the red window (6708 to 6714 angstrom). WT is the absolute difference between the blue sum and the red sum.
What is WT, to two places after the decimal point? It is 0.30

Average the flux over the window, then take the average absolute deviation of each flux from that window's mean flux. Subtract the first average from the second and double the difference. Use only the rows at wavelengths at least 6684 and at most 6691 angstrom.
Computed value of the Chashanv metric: -1.75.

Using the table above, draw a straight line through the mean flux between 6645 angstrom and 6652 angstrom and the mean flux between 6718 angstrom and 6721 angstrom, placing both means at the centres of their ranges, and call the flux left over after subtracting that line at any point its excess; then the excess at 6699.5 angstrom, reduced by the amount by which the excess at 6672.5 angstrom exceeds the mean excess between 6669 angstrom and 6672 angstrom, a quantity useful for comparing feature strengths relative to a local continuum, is 0.15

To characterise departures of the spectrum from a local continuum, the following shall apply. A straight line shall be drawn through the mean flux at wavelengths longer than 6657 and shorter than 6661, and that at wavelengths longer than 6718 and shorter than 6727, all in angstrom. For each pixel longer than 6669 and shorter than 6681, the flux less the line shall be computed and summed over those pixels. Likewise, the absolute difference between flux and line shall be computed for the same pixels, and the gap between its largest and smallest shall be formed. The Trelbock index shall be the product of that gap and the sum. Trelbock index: 0.18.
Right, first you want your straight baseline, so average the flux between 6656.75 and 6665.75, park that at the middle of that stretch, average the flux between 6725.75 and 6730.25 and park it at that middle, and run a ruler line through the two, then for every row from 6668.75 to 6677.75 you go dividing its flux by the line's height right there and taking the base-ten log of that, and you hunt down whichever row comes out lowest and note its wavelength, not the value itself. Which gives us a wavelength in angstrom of 6672.5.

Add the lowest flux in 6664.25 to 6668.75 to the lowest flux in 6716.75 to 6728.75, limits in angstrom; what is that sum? 1.81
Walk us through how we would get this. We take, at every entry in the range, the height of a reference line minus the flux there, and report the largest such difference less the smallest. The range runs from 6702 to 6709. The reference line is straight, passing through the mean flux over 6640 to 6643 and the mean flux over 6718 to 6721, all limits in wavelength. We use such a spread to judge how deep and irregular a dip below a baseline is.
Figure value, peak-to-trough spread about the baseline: 0.16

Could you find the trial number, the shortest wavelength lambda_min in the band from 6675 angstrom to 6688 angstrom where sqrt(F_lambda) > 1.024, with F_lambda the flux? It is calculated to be 6675.5 angstrom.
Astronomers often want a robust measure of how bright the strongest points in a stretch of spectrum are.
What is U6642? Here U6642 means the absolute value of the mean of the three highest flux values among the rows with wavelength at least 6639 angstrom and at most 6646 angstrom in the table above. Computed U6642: 1.02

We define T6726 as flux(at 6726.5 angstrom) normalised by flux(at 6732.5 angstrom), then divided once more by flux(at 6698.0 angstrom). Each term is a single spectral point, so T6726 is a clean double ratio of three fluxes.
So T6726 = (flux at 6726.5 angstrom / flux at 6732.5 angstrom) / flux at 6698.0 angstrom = 0.84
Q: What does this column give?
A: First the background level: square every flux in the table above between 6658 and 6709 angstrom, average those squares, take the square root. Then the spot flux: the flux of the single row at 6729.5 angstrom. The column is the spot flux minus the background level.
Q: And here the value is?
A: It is -0.14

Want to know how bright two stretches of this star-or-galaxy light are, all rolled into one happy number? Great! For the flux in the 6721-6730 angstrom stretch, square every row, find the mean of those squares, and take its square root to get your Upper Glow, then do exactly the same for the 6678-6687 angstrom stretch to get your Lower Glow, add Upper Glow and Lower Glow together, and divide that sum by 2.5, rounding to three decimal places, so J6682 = 0.842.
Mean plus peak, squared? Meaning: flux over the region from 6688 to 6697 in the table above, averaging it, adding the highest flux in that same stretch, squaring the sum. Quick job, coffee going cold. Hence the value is 3.9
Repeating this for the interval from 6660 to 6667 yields 4.3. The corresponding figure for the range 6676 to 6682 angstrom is 4.9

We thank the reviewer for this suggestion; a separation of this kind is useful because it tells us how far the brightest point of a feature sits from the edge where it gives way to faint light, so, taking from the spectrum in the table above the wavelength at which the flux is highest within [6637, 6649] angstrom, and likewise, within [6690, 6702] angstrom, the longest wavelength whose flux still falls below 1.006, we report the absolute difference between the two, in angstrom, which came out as 54.0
